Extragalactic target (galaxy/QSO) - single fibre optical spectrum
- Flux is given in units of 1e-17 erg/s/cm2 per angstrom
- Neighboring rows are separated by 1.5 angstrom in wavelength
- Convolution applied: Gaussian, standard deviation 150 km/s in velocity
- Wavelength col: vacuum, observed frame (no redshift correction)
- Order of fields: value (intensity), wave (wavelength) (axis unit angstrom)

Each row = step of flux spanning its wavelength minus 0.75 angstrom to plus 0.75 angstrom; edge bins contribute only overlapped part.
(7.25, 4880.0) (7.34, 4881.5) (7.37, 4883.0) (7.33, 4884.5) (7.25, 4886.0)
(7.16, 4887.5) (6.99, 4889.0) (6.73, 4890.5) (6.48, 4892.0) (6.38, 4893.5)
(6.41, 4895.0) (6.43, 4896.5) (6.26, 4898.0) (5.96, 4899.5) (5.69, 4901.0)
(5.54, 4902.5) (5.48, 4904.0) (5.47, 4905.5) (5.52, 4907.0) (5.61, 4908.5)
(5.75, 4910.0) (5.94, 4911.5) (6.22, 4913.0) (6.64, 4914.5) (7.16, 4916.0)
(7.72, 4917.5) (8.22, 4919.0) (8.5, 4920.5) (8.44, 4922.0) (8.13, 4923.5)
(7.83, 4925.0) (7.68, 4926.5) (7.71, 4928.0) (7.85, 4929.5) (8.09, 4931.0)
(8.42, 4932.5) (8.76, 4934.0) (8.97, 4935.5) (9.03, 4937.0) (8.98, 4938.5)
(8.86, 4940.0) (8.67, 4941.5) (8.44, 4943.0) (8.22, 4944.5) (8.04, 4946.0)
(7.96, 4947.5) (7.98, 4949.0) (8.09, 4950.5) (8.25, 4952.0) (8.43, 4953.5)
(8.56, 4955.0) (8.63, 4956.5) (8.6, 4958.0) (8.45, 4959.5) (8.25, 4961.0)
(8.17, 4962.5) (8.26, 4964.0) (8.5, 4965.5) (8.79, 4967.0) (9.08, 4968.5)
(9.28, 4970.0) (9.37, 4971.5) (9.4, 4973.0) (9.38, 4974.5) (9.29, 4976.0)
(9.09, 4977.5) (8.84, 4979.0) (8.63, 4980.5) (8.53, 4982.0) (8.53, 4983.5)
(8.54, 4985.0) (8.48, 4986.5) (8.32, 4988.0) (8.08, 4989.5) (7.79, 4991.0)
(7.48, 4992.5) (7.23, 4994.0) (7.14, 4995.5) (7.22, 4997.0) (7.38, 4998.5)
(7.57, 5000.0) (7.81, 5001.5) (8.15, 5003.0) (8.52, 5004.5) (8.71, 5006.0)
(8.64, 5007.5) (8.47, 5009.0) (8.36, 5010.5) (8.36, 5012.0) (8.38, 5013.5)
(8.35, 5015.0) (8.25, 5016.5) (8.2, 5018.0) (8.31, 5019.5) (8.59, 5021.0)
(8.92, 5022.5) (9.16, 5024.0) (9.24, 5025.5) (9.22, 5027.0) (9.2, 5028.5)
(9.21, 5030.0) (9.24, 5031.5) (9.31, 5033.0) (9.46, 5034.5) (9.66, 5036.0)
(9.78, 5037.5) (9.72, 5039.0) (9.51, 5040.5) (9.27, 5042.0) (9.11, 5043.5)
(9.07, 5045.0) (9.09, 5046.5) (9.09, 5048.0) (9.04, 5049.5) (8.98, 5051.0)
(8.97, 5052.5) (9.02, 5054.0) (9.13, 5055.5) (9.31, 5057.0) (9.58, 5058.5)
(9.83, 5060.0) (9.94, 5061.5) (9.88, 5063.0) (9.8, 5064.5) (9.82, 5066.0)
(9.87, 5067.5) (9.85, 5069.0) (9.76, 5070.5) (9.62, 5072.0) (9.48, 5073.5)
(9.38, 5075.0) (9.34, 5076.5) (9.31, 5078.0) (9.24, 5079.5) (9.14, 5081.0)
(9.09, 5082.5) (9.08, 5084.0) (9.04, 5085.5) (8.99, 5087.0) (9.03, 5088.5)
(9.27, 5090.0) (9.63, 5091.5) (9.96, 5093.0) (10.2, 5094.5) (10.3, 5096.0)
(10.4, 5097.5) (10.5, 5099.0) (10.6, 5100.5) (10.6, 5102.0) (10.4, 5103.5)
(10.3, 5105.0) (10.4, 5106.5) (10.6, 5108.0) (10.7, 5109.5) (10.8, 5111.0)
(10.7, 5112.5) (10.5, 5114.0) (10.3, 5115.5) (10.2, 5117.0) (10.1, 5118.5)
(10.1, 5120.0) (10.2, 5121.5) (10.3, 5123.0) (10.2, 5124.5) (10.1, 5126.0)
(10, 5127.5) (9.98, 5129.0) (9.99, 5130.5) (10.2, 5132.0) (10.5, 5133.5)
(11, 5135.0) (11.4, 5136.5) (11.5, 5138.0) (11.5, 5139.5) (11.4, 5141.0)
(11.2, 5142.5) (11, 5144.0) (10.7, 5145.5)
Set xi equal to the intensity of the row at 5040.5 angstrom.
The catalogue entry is 9.51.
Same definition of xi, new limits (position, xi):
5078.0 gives 9.31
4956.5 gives 8.63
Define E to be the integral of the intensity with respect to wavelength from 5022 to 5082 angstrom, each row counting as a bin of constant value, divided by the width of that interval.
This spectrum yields 9.4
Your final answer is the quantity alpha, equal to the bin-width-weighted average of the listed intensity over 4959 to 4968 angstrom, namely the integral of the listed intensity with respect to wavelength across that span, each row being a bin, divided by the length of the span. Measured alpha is 8.4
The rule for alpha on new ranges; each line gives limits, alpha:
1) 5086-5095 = 9.5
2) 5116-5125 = 10.2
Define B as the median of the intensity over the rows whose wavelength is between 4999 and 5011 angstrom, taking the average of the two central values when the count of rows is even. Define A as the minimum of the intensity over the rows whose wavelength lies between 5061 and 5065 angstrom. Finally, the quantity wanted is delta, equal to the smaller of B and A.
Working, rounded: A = 9.8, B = 8.4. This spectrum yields 8.4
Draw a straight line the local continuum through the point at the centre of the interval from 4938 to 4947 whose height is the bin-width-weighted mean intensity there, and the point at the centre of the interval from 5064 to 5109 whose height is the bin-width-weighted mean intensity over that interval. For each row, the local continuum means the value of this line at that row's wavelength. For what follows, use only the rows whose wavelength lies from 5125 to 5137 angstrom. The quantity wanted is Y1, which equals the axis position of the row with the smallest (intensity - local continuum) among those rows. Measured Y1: 5130.5 angstrom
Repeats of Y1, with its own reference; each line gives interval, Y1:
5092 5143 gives 5130.5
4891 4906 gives 4905.5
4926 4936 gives 4926.5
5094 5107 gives 5094.5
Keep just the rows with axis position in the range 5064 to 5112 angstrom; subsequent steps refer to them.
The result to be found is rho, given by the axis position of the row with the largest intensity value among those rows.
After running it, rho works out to 5111.0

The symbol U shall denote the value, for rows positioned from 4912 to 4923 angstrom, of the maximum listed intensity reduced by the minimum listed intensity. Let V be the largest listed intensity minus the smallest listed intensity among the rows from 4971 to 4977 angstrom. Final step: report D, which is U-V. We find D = 2.17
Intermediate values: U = 2.28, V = 0.11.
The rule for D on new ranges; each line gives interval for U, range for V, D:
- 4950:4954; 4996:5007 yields -1.15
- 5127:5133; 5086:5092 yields -0.42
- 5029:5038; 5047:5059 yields -0.04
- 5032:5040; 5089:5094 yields -0.22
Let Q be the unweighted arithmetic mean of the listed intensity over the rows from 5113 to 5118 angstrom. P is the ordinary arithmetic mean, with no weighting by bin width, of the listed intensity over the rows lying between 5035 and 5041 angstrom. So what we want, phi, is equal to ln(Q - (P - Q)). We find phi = 2.40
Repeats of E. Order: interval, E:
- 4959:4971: 8.6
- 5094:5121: 10.4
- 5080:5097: 9.4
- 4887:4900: 6.5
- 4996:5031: 8.4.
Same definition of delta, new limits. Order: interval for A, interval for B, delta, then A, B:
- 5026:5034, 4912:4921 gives 7.4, 9.2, 7.4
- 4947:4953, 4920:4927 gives 8.0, 7.96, 8.1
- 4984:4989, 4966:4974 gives 8.3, 8.32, 9.3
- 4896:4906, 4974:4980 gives 5.5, 5.47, 9.2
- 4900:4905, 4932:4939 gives 5.5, 5.48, 9.0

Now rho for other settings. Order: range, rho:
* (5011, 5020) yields 5013.5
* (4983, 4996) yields 4985.0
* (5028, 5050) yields 5037.5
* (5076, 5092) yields 5091.5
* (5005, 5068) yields 5061.5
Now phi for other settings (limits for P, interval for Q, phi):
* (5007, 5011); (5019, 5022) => 2.13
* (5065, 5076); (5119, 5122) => 2.36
